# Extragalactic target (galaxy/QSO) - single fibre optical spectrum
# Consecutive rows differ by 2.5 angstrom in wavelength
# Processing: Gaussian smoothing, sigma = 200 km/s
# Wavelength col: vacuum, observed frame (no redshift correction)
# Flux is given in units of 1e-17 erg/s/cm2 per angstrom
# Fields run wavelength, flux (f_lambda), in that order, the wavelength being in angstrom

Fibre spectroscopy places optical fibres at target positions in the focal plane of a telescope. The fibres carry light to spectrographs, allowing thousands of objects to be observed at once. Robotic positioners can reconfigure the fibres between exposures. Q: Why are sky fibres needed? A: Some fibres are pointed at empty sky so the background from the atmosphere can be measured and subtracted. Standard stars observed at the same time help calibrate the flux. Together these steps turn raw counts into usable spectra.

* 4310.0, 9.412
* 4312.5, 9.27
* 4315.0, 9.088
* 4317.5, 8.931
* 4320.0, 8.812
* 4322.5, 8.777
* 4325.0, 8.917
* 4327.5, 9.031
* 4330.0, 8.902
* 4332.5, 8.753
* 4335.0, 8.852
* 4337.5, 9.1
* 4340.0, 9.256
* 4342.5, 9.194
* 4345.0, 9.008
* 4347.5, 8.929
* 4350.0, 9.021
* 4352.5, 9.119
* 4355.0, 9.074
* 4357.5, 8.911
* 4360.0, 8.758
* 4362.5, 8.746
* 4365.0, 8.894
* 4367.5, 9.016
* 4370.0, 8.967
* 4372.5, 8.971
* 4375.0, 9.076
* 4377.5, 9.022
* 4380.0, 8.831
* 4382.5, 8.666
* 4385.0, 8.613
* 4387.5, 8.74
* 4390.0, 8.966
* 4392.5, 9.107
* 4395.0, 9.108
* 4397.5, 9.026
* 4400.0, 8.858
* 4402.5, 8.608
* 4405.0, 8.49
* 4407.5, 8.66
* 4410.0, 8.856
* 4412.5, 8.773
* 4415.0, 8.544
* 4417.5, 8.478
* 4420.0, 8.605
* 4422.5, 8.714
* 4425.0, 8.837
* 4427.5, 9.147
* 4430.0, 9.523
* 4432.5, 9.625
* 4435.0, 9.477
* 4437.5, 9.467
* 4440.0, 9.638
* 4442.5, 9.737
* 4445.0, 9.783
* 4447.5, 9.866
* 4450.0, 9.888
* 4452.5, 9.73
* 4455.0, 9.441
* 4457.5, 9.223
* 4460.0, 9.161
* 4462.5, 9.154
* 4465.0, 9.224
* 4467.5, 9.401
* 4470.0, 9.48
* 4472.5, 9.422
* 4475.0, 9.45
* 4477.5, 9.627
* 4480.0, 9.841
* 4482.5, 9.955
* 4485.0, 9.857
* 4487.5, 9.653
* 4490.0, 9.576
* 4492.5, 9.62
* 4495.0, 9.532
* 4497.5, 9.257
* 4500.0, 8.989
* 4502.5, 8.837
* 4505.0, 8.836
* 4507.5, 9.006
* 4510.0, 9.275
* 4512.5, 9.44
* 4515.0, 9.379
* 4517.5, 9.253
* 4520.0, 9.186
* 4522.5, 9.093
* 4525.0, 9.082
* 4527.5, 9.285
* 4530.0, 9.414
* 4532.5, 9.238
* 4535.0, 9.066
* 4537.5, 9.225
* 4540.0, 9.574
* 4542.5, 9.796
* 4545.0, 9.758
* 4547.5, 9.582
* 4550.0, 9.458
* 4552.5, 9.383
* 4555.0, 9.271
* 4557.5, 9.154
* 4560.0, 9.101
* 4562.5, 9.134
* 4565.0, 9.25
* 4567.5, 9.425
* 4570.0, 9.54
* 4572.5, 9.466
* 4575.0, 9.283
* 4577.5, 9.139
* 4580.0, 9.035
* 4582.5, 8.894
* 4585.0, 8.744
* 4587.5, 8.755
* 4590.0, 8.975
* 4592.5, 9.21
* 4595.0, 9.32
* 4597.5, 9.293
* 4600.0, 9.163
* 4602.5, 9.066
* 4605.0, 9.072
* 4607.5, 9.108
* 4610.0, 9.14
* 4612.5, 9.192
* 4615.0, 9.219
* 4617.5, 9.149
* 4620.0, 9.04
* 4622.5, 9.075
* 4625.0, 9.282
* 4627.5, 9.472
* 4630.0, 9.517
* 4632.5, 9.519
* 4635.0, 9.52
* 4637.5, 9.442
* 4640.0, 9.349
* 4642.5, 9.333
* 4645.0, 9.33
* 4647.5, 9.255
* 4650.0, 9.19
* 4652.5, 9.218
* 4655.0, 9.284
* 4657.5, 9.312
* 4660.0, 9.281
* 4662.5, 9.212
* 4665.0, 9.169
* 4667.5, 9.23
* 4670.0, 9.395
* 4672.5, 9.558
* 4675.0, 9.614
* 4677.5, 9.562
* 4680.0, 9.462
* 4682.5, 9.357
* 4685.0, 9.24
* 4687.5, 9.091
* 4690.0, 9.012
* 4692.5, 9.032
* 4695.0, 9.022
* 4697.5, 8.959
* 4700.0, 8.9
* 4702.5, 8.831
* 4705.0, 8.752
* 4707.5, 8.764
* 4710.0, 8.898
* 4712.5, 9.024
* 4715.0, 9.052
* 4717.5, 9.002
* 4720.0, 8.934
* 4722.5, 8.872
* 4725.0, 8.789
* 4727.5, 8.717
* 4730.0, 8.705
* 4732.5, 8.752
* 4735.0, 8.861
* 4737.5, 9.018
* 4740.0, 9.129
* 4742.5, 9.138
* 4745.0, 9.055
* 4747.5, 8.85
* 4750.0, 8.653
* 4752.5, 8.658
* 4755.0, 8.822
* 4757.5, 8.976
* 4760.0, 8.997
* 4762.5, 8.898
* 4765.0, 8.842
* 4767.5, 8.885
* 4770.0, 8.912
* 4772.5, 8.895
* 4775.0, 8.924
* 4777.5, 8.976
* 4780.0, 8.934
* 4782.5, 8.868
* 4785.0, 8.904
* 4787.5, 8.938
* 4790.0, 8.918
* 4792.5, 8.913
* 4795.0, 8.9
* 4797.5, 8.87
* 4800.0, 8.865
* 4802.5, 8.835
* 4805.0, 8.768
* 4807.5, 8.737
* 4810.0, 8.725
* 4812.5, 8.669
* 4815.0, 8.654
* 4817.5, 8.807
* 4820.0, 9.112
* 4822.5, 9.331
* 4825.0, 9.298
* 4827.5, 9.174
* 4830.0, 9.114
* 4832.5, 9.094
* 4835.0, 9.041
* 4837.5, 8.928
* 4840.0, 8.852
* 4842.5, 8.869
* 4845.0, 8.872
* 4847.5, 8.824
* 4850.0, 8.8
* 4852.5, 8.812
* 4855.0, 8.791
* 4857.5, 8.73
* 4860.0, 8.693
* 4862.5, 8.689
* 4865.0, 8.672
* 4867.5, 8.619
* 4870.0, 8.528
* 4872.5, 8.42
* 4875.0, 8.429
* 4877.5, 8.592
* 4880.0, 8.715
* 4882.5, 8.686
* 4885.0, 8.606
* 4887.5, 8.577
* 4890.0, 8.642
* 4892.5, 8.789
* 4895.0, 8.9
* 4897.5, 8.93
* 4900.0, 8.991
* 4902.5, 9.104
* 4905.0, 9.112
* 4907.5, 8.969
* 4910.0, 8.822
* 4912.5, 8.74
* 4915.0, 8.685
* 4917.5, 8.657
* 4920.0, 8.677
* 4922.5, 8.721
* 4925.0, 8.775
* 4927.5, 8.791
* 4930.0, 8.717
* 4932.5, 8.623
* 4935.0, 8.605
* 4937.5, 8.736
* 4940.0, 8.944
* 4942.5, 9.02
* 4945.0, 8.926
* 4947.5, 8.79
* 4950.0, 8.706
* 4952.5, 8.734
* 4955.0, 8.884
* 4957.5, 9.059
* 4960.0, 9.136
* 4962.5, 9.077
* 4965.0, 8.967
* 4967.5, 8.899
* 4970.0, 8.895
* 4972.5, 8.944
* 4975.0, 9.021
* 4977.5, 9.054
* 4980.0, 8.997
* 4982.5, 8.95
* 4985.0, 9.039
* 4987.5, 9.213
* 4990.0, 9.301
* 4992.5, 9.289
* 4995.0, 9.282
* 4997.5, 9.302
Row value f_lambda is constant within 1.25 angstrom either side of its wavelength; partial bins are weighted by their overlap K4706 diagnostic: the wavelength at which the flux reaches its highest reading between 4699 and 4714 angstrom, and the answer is 4712.5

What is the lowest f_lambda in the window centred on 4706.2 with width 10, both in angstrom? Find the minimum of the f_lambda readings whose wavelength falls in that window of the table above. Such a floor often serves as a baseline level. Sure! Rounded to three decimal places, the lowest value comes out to 8.752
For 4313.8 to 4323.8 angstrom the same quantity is 8.777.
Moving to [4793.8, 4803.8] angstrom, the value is 8.835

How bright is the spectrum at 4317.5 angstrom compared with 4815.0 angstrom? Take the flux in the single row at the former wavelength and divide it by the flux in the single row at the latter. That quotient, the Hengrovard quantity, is 1.03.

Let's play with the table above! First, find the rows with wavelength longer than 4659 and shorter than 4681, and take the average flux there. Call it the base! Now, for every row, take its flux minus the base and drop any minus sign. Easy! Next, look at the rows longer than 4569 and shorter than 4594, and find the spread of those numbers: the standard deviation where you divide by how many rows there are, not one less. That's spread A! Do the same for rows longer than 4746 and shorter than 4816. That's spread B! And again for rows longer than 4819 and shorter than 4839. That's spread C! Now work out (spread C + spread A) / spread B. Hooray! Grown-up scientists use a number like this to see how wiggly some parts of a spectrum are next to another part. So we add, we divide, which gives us 3.2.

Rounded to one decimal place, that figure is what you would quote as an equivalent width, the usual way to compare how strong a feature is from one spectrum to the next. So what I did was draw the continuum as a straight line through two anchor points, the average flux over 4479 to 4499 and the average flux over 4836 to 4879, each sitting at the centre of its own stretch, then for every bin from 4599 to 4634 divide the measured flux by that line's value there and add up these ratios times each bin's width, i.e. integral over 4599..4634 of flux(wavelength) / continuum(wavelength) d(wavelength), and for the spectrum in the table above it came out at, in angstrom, 34.6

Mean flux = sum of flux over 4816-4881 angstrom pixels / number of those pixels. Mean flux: 8.8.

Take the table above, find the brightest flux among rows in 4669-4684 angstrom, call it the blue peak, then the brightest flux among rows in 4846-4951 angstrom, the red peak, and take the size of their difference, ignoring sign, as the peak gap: 0.50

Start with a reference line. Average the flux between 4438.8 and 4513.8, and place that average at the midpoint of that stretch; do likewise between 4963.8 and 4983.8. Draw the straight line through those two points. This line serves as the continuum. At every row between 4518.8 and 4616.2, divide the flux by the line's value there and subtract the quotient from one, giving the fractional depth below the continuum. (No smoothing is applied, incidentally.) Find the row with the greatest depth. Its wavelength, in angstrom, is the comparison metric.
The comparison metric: 4585.0 angstrom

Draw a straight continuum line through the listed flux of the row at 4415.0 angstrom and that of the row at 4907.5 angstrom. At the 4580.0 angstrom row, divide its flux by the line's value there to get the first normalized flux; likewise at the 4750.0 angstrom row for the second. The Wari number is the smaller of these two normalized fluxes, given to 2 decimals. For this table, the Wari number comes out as 0.98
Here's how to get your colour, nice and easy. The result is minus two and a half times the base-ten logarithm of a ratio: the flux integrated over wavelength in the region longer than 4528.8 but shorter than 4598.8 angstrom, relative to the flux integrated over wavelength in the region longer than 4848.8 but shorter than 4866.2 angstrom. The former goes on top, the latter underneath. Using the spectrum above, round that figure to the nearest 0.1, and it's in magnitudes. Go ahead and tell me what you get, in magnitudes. -1.6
